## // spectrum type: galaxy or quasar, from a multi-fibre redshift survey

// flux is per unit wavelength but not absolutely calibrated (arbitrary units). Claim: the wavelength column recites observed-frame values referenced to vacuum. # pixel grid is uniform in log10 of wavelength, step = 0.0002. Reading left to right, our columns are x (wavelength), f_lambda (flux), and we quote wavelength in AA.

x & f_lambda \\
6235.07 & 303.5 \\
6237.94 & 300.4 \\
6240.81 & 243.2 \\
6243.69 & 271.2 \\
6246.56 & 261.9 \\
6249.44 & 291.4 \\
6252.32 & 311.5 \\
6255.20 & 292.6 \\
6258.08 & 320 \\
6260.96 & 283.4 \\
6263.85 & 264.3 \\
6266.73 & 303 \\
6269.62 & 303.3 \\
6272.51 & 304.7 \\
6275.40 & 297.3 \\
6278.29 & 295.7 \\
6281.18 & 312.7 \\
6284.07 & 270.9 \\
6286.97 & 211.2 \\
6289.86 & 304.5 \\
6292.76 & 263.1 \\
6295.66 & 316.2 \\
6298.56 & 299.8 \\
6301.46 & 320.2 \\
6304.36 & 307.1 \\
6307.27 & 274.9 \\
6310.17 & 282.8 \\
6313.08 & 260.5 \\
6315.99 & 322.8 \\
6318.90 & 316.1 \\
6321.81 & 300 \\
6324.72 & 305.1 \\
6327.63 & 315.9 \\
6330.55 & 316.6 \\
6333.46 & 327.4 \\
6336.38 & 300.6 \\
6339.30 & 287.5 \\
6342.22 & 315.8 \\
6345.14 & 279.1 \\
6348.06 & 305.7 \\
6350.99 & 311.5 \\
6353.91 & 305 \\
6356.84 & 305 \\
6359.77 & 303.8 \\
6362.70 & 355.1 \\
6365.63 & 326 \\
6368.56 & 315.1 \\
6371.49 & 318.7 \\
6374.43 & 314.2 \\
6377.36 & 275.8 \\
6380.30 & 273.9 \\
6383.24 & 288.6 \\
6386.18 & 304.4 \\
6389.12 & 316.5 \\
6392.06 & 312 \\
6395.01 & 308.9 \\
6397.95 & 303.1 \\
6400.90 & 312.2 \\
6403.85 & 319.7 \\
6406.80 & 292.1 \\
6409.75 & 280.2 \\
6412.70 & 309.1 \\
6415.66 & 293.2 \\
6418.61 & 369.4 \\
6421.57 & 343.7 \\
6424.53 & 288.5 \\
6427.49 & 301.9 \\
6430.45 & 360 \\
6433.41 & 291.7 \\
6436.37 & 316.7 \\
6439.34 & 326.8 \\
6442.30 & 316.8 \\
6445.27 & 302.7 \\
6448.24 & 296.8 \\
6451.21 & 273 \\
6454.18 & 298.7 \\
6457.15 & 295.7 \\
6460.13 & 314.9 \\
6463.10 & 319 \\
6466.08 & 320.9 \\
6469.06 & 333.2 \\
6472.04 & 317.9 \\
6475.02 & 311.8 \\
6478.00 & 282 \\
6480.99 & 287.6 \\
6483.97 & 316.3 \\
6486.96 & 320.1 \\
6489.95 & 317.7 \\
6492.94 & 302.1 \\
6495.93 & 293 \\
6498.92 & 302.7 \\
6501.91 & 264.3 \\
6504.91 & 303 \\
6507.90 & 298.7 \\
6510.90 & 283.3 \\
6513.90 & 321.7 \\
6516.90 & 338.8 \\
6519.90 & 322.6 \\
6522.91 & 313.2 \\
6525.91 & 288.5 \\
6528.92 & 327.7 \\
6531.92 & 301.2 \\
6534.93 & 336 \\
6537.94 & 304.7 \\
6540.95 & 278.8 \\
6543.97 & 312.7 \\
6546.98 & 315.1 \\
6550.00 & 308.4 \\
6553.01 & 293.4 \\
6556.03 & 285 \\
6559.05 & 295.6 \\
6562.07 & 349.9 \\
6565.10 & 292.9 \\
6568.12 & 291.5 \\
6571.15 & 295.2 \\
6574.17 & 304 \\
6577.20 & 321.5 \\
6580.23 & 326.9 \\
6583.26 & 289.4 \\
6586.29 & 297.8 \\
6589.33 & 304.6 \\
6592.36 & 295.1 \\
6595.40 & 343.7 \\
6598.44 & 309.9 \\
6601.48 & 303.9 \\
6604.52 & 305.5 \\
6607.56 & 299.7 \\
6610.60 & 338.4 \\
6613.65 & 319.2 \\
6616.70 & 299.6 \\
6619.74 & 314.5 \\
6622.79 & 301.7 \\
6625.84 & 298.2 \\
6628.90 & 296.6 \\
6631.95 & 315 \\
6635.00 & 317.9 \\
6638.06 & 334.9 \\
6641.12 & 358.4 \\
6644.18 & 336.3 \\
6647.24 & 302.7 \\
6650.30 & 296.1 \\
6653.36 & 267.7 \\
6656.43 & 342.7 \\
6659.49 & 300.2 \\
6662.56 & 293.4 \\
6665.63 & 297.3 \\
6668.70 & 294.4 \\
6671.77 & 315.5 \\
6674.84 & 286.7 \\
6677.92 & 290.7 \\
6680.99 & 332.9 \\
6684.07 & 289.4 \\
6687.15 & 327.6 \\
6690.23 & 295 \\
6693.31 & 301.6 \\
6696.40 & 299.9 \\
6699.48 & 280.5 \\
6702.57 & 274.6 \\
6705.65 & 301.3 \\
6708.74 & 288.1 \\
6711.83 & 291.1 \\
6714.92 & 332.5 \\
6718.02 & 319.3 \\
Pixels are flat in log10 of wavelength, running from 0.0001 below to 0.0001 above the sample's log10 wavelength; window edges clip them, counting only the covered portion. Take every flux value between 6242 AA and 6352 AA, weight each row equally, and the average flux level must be 295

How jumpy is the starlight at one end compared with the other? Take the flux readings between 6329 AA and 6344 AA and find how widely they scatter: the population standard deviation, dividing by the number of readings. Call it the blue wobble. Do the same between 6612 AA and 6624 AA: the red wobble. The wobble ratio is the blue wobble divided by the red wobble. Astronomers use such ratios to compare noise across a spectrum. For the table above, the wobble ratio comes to 1.7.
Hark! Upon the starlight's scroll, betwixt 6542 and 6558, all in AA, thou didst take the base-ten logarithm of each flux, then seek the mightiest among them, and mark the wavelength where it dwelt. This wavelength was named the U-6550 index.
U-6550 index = 6546.98 AA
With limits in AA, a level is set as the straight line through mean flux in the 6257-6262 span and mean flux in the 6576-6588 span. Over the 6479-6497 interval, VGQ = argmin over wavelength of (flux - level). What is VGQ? 6480.99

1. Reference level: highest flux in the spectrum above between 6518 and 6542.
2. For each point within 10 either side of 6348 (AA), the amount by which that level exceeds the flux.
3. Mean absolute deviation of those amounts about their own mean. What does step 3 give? 10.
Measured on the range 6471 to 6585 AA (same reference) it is 15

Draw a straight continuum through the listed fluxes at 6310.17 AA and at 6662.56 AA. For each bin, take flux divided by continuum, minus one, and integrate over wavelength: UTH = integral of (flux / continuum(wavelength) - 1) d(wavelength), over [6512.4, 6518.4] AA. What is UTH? 0.86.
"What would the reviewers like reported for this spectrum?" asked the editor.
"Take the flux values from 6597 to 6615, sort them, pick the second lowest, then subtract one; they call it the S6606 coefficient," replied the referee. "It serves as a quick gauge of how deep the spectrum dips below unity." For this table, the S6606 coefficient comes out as 303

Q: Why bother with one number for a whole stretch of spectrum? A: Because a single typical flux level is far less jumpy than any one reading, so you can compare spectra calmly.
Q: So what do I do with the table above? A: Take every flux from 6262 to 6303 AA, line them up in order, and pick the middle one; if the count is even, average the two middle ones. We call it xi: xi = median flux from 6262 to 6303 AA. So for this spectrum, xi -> 301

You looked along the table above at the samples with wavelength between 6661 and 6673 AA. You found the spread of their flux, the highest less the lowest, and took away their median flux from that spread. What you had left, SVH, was -274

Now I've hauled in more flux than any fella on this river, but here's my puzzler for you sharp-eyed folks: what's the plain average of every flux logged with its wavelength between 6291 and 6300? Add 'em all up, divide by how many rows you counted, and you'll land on 293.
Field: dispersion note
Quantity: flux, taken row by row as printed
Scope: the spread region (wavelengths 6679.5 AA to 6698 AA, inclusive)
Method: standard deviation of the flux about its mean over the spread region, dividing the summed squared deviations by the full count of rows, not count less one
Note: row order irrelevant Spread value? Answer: 16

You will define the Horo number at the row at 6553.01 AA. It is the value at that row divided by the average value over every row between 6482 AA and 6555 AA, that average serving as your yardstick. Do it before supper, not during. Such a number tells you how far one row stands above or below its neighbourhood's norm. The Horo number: 0.96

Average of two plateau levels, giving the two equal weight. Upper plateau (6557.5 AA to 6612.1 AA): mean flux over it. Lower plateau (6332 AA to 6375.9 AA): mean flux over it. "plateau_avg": 310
